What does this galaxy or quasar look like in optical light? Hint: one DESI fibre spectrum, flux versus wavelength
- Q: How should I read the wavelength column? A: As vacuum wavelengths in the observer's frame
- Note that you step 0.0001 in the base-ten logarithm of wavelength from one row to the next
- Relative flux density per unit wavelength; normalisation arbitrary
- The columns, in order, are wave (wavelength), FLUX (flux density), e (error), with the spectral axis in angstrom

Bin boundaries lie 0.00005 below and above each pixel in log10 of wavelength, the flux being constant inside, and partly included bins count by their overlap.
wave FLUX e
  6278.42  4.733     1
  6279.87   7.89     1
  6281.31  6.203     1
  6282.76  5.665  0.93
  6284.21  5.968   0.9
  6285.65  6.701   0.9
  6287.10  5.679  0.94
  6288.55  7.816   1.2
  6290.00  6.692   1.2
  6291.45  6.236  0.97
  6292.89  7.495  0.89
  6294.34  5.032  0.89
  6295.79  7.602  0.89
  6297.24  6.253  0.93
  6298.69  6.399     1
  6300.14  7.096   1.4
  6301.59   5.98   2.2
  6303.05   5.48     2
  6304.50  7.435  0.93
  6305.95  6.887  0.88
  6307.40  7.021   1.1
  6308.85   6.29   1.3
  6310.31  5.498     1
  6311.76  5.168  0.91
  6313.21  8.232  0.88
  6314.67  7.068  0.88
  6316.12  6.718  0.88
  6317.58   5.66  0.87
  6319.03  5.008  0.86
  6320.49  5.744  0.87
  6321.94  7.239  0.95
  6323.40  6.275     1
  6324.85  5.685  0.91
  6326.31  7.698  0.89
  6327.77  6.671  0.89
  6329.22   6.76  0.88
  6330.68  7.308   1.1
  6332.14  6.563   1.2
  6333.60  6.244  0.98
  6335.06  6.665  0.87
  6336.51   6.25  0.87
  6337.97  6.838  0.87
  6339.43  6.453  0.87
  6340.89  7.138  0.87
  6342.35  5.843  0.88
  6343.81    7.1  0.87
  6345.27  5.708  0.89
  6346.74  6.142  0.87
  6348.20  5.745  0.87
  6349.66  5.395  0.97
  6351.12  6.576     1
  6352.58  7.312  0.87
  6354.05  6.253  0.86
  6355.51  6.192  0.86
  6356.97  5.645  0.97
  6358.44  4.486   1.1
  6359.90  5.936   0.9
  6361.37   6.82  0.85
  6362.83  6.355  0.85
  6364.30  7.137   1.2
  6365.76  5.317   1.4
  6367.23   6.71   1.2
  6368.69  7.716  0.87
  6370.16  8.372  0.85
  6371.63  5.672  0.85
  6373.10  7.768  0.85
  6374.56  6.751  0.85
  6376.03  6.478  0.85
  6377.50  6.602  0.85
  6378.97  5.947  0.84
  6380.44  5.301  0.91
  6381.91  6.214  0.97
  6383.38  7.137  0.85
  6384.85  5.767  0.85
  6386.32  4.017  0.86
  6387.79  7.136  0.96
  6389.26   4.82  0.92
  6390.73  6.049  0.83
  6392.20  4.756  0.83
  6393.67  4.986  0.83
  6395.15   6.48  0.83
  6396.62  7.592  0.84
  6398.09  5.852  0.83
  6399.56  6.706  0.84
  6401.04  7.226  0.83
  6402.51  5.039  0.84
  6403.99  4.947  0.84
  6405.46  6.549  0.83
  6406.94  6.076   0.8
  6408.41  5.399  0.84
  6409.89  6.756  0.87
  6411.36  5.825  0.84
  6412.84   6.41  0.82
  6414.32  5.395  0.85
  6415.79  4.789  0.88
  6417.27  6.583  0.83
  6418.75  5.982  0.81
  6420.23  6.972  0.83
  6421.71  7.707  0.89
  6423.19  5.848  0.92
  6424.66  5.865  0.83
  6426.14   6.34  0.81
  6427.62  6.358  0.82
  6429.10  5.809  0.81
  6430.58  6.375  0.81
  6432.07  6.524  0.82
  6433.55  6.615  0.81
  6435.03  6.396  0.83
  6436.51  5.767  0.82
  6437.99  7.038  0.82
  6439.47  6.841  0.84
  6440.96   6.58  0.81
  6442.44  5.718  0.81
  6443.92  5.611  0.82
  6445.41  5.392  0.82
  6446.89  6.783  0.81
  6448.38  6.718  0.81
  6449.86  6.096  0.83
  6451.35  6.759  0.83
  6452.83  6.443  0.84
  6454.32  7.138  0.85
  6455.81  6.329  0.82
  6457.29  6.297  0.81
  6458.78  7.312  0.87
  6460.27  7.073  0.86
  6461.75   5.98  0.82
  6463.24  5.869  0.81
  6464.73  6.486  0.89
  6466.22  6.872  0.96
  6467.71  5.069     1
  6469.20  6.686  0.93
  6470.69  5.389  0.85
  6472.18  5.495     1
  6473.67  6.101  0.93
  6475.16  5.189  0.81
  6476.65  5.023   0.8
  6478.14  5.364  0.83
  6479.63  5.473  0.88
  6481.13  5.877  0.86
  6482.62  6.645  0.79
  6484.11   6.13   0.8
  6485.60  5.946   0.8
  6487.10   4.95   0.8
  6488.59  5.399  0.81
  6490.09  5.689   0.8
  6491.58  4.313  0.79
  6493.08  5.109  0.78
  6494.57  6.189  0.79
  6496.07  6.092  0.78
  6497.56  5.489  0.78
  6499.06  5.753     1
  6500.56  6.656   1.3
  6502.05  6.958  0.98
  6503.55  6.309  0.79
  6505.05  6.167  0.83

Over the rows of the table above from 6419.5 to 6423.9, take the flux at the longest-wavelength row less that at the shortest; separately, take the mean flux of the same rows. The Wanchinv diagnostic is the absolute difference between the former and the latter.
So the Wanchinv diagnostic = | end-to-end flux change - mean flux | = 8.0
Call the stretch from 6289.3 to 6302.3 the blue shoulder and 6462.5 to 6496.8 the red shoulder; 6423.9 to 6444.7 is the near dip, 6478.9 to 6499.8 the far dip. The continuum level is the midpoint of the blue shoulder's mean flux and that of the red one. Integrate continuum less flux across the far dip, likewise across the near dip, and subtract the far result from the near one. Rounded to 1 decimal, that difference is -13.1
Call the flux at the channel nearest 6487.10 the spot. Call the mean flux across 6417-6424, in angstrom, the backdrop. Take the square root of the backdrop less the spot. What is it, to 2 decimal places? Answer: 1.29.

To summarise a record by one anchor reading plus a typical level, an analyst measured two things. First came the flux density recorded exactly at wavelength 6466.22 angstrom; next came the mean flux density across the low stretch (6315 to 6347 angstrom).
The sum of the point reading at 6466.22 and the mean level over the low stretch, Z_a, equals 13.3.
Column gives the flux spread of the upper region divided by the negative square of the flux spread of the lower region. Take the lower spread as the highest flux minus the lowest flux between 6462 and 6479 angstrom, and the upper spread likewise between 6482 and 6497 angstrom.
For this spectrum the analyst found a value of -0.68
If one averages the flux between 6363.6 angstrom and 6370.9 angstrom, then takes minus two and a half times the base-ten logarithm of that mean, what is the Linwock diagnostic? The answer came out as -2.12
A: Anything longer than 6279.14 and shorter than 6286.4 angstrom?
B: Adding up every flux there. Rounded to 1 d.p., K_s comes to 32.4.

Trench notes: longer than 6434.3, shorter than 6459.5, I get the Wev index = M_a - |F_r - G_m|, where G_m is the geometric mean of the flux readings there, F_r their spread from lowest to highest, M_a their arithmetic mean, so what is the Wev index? 1.9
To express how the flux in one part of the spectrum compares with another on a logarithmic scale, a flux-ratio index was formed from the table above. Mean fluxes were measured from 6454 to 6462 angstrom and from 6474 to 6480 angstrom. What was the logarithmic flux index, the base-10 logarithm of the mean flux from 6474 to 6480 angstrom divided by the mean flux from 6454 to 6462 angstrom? -0.10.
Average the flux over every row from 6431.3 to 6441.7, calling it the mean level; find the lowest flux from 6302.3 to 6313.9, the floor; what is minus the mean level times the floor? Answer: -33.8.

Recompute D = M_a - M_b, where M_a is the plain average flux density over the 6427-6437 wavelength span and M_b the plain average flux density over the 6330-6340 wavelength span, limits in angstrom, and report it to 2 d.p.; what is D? -0.35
